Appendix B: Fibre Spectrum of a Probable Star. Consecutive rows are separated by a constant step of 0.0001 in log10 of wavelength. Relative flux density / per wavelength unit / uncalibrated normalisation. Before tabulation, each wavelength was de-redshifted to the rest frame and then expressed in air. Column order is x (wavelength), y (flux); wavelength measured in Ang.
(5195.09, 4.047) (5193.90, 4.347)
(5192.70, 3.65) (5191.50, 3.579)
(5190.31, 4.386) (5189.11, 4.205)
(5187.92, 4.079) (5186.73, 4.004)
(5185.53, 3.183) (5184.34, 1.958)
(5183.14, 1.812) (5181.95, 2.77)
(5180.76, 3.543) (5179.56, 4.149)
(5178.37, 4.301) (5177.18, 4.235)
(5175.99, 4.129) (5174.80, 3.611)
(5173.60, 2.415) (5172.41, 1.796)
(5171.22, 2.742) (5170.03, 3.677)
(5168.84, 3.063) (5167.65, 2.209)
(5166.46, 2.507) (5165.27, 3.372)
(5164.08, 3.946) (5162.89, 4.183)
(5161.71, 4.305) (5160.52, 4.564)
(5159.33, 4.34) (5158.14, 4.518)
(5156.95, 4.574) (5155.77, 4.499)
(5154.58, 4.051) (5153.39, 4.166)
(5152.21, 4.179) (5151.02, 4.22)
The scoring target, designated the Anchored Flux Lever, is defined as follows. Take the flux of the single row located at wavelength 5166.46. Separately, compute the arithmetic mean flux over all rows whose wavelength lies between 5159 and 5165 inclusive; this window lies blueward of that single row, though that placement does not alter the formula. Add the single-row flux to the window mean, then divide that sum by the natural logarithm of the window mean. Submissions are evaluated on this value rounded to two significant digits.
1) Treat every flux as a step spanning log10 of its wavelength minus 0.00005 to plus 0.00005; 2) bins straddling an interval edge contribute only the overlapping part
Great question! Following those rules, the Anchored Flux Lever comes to 4.7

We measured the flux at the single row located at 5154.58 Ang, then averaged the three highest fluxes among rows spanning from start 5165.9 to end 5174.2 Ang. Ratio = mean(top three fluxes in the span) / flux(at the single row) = 0.78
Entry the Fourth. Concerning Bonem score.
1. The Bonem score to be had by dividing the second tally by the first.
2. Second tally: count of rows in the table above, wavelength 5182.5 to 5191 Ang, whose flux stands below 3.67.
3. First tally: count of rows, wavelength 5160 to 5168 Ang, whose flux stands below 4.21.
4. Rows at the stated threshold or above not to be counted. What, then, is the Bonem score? 0.6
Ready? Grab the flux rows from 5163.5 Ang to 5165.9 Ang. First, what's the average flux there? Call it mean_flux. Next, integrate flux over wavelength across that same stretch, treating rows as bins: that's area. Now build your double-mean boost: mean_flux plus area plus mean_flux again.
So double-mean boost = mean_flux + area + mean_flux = 16.0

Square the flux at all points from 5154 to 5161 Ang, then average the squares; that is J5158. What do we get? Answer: 20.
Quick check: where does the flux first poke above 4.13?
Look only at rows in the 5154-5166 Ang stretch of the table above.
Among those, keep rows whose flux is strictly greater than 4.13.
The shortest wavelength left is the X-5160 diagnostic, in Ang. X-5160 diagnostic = 5155.77 Ang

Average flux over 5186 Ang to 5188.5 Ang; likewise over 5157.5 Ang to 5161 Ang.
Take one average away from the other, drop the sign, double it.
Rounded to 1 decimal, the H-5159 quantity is 0.9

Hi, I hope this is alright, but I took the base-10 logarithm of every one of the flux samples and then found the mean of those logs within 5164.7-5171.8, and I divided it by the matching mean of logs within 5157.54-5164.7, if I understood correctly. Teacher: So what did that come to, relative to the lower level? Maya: 0.7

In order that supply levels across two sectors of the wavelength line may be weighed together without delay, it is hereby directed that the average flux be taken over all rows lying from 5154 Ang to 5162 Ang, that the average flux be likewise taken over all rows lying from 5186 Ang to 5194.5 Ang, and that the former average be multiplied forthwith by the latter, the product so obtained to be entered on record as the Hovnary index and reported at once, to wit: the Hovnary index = 18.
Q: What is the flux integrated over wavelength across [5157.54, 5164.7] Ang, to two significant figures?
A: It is 31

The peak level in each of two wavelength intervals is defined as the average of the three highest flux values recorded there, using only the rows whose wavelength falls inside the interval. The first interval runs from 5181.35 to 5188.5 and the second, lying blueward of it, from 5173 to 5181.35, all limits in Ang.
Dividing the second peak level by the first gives 1.13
